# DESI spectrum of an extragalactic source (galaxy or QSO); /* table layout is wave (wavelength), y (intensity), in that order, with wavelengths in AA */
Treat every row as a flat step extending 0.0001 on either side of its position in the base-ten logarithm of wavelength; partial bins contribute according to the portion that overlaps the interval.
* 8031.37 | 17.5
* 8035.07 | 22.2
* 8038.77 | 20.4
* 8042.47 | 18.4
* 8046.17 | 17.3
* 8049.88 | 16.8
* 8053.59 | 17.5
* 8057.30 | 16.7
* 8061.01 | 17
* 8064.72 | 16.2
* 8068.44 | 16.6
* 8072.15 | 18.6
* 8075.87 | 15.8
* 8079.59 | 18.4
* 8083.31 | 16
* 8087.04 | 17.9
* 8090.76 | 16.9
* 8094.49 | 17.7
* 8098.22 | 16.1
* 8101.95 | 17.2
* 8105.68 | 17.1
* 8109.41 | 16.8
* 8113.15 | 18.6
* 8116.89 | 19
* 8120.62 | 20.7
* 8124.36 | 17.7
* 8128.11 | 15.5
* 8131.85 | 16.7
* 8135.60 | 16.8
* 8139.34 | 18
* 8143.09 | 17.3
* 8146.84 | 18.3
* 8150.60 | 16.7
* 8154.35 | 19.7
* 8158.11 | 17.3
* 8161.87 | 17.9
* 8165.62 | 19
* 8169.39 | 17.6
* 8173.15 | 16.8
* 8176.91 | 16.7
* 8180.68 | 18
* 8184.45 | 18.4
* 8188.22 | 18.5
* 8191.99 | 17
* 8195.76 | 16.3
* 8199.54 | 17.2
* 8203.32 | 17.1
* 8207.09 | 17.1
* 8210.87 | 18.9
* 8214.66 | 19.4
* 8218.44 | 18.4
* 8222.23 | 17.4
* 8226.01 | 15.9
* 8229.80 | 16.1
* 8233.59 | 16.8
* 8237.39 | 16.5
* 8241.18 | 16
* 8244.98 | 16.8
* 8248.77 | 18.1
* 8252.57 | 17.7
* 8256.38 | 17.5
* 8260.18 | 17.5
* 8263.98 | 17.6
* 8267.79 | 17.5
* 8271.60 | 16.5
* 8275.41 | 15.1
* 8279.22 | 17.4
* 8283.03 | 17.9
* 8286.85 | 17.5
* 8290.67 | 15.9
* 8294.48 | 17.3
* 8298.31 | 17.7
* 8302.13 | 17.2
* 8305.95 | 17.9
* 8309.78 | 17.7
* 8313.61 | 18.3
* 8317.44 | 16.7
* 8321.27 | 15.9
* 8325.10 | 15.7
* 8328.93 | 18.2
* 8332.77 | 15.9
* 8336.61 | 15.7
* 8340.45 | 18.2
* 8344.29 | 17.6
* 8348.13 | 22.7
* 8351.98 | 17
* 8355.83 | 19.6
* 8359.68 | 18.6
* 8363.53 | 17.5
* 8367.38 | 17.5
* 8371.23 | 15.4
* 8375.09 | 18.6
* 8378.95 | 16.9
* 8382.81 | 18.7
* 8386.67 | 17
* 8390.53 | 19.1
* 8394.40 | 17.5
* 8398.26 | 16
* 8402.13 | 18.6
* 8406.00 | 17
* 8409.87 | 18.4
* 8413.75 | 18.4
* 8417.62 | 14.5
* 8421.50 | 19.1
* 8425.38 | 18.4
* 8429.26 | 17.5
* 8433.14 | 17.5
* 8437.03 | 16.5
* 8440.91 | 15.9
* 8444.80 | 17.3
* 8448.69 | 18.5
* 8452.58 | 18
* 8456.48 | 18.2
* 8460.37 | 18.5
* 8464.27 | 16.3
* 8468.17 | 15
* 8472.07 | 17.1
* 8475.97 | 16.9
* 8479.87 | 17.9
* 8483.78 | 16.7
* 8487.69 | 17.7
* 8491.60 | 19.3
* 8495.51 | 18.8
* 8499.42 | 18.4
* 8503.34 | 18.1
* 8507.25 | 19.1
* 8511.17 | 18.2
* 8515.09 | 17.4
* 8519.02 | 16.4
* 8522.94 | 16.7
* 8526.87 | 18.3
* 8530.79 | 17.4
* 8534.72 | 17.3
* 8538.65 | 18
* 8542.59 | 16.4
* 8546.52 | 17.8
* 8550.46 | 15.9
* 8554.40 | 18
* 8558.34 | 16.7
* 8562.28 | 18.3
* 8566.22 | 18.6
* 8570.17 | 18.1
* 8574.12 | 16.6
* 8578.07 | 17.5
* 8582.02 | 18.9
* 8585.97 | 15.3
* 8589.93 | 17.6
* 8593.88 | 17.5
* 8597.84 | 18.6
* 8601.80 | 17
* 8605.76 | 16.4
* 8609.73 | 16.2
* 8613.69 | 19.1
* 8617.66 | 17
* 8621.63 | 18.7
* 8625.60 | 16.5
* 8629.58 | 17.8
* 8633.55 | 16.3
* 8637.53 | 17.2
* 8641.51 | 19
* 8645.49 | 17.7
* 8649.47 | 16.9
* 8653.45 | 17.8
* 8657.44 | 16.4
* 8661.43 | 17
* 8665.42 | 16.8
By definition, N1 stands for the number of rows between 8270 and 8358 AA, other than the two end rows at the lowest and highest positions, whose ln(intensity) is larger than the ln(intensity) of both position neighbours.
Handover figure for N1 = 7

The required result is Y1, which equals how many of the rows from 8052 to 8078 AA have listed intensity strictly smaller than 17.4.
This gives 5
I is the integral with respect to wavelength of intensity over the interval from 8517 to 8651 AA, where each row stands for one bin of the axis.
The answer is 2332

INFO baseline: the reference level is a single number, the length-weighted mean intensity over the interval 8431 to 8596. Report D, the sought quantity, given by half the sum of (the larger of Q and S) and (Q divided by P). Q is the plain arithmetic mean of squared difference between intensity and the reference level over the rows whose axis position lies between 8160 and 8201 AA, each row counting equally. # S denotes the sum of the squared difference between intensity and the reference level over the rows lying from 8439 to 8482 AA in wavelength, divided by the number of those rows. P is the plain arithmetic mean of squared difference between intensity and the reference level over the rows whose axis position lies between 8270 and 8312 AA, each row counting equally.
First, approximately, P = 0.89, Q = 0.7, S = 1.2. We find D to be 1.00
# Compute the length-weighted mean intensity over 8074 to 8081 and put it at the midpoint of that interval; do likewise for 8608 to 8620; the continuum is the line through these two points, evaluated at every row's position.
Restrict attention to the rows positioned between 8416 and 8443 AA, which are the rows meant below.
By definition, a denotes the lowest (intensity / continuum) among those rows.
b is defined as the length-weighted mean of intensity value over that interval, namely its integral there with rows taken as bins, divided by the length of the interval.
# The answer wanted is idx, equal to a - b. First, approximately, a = 0.84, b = 17.1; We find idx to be -16.3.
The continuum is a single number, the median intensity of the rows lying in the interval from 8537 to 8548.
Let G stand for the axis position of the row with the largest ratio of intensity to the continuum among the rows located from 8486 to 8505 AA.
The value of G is 8491.60 AA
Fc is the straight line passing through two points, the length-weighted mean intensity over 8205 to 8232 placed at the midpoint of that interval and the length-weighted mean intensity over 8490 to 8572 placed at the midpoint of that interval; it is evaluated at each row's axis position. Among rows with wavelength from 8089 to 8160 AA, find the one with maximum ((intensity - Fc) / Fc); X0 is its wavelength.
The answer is 8120.62 AA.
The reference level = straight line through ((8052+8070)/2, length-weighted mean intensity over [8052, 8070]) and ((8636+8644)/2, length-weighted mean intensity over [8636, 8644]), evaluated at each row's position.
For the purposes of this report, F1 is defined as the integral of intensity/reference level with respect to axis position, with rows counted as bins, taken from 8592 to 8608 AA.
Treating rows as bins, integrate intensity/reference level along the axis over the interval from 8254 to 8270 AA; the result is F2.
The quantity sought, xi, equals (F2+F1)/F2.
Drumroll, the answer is 1.95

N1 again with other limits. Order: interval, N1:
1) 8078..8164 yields 7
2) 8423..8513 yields 6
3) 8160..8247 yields 5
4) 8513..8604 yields 8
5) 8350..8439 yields 6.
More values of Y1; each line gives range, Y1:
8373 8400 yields 3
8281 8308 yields 3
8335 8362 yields 2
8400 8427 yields 2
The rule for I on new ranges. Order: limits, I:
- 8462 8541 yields 1386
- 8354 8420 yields 1162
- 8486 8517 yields 570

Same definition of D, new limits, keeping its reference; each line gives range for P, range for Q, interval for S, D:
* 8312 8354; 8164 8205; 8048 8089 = 0.60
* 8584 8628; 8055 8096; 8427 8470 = 1.02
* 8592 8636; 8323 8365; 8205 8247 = 3.89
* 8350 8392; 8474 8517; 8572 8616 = 0.98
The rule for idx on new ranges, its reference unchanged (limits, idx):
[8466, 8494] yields -16.4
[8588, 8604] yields -16.7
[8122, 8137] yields -15.9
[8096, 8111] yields -15.9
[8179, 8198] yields -16.7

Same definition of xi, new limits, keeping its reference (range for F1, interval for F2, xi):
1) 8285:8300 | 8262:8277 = 2.02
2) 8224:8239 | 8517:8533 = 1.93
